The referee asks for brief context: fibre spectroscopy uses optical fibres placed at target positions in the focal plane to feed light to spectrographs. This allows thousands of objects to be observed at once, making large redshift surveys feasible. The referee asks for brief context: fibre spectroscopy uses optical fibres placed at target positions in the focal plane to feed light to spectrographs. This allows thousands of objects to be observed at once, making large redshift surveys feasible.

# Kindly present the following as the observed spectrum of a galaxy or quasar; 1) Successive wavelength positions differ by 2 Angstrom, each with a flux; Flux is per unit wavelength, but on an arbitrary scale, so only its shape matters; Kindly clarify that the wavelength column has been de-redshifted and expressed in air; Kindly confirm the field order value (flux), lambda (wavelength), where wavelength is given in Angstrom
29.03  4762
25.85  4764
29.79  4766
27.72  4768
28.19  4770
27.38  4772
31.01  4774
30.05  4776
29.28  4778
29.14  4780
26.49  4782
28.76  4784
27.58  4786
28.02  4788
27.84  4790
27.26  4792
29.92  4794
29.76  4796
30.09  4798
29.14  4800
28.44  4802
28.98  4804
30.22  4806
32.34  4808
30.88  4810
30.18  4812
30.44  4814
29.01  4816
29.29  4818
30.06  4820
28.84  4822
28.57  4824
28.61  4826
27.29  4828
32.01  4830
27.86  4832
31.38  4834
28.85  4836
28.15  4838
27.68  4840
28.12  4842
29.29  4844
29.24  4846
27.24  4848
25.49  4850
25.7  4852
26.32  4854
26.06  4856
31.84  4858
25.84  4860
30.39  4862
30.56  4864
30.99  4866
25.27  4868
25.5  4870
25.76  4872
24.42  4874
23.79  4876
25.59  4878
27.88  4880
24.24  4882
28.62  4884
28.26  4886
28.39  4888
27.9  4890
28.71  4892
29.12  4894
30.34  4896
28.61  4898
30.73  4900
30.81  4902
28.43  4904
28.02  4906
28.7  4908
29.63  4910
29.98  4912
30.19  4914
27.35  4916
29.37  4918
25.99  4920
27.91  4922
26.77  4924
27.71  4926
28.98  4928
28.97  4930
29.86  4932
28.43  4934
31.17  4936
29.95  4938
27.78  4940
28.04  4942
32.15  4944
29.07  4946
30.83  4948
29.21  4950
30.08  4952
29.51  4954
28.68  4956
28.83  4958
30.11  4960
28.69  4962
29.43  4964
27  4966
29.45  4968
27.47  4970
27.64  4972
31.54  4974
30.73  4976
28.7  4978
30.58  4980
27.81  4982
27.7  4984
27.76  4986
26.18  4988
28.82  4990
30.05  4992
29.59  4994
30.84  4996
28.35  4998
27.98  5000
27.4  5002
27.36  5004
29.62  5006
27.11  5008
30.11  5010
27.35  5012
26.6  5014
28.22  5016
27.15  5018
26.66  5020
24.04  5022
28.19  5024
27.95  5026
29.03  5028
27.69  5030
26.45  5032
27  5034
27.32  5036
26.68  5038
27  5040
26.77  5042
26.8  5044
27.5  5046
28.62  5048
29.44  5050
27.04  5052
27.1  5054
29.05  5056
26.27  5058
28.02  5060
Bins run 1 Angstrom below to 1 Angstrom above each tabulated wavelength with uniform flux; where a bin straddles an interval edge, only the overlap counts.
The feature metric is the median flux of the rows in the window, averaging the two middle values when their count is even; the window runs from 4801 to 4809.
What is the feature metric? 29.6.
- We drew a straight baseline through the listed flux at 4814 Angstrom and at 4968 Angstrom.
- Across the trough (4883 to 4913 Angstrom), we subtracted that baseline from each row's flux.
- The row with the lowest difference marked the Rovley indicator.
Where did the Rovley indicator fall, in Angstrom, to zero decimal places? 4890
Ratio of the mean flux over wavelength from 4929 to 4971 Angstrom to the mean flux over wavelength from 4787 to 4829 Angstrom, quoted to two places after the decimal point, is 1.00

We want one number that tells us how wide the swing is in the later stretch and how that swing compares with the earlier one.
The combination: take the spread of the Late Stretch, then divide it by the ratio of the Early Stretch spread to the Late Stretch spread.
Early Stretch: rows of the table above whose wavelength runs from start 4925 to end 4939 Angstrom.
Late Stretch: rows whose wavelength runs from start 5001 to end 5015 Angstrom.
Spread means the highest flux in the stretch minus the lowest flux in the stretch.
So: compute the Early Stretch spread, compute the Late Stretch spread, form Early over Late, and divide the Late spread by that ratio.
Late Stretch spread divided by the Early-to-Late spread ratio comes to 3.6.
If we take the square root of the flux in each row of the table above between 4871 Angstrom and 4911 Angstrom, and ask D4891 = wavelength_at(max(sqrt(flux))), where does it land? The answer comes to 4902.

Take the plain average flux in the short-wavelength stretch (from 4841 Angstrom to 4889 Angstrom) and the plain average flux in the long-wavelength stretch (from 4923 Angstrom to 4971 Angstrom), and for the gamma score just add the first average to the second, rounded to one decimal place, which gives 56.4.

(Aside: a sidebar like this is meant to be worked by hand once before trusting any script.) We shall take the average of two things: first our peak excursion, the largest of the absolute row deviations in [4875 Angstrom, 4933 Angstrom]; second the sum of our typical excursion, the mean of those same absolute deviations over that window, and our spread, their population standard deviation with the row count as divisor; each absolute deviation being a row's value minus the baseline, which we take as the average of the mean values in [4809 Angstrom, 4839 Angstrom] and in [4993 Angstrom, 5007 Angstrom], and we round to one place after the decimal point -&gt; 4.0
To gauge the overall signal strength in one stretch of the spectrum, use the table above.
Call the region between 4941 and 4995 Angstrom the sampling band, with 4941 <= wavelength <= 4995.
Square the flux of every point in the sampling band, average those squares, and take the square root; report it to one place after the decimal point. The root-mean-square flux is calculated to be 29.1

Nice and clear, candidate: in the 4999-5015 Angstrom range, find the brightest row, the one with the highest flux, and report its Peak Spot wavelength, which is 5010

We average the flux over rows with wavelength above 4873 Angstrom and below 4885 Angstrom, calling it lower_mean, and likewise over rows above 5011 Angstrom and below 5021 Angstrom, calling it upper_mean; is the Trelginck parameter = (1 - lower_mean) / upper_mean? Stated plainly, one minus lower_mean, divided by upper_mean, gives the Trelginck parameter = -0.91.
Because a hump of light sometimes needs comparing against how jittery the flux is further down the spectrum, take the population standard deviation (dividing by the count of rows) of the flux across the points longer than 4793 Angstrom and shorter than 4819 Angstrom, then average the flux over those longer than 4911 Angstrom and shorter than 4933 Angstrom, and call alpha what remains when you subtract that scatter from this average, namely 27.5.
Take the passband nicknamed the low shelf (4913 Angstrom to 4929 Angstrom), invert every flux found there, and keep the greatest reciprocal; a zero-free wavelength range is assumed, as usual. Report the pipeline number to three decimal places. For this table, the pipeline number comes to 0.038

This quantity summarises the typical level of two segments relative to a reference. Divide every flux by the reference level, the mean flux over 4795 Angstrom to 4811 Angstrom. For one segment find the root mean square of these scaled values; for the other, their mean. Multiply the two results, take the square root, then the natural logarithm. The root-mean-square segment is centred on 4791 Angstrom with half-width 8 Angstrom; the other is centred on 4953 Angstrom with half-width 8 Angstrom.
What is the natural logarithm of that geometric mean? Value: -0.030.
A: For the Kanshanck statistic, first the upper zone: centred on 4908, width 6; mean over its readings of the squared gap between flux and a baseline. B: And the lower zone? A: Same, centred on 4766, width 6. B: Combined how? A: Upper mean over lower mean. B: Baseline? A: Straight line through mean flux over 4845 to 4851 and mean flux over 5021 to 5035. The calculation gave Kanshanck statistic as 1.0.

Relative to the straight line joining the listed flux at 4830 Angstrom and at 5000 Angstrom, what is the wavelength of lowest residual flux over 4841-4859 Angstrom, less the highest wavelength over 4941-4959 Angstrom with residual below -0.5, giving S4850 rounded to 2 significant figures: -92 Angstrom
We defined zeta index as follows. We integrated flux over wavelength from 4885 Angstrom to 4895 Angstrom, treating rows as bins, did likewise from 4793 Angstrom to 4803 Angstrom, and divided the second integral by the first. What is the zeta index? 1.035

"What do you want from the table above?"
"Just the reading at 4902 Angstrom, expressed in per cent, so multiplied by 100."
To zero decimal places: 3081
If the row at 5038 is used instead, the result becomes 2668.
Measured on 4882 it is 2424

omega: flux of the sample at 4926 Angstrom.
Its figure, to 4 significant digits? 27.71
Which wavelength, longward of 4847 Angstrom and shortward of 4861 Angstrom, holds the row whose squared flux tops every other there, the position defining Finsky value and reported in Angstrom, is 4858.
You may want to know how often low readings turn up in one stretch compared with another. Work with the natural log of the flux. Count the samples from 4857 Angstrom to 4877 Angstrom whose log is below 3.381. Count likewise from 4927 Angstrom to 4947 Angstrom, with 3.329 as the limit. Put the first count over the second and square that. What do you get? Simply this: 36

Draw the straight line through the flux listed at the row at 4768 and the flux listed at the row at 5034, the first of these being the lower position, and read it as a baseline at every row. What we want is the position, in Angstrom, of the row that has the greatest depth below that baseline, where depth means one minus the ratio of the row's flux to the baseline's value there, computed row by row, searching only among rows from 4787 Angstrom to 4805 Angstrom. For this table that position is 4792 Angstrom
